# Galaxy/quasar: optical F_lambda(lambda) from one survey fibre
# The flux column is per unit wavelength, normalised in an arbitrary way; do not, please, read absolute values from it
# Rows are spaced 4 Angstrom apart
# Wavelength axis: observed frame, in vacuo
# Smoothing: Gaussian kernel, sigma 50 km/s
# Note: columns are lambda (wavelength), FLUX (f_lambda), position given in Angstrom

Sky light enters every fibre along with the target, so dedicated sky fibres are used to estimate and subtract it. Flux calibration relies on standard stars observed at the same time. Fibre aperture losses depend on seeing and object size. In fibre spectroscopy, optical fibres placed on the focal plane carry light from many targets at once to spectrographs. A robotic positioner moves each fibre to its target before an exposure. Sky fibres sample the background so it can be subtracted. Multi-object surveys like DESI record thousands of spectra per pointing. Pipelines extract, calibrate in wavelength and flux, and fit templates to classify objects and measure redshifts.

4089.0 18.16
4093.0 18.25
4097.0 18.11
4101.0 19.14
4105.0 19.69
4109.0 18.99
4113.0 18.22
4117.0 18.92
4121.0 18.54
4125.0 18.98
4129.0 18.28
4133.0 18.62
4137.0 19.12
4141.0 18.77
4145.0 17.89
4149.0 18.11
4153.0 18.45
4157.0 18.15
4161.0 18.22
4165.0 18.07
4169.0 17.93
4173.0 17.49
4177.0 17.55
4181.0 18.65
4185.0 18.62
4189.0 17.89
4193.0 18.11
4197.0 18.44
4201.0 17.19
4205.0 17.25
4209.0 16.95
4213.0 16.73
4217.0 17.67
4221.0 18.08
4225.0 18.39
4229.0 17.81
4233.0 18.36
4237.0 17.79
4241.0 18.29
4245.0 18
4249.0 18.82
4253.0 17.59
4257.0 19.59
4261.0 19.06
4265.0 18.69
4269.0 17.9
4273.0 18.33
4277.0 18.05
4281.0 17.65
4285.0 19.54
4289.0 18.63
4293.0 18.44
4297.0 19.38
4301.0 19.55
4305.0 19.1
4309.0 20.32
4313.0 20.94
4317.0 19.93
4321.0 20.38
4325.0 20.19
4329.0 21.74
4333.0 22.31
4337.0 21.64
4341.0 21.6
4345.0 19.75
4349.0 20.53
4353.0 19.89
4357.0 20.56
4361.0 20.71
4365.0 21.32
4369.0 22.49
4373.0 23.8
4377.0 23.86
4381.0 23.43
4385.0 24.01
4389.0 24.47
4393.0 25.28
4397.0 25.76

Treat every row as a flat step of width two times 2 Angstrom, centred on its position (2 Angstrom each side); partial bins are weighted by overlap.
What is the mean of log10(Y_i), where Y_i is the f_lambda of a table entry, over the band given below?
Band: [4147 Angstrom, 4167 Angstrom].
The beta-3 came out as 1.26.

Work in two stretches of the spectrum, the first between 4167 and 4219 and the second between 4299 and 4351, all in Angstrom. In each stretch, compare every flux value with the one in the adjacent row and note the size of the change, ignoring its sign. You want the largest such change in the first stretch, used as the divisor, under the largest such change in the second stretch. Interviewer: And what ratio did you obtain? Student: 1.48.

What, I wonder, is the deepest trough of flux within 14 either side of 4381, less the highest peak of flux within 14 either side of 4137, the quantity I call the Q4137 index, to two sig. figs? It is 3.4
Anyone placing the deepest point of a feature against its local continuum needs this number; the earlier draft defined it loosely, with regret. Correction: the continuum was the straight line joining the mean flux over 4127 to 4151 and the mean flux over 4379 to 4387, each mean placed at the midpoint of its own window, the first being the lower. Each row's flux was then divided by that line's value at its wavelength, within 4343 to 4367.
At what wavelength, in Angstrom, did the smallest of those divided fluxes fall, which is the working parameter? 4353.0 Angstrom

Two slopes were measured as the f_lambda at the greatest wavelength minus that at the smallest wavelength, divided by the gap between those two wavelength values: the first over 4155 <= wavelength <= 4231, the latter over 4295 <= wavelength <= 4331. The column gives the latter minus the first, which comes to 0.078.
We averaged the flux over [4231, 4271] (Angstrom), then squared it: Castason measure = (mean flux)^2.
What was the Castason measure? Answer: 339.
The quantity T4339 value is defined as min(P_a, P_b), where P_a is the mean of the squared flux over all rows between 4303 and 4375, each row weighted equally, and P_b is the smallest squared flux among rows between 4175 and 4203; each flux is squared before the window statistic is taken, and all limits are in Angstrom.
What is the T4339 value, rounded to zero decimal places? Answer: 295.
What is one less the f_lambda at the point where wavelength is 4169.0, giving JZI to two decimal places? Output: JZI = -16.93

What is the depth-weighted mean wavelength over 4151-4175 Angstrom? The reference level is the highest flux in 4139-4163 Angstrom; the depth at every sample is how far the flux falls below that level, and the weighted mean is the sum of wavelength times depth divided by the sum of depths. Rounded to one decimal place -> 4165.6 Angstrom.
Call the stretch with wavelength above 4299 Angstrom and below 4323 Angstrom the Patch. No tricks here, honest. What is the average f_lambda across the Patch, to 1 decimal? 20.0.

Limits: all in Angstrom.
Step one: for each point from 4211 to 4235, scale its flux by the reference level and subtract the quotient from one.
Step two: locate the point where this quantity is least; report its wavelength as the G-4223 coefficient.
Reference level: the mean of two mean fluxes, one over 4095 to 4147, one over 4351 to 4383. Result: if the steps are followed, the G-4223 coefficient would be 4225.0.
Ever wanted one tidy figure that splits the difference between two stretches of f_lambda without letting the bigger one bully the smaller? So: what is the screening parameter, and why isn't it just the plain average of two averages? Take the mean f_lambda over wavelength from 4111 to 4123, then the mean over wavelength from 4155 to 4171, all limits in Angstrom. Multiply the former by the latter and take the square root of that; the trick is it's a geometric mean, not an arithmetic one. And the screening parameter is 18.3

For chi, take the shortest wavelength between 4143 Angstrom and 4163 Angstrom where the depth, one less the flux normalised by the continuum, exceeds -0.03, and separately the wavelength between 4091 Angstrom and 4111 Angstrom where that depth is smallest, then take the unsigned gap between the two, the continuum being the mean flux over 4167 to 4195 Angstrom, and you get 40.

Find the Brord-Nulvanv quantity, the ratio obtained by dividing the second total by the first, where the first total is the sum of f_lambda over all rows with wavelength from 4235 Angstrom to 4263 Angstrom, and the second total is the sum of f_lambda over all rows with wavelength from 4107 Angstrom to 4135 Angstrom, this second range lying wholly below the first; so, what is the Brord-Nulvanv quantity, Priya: 1.01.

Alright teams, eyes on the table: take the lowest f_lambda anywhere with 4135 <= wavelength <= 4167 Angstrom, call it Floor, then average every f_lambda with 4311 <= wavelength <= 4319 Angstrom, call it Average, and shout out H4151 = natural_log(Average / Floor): 0.13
